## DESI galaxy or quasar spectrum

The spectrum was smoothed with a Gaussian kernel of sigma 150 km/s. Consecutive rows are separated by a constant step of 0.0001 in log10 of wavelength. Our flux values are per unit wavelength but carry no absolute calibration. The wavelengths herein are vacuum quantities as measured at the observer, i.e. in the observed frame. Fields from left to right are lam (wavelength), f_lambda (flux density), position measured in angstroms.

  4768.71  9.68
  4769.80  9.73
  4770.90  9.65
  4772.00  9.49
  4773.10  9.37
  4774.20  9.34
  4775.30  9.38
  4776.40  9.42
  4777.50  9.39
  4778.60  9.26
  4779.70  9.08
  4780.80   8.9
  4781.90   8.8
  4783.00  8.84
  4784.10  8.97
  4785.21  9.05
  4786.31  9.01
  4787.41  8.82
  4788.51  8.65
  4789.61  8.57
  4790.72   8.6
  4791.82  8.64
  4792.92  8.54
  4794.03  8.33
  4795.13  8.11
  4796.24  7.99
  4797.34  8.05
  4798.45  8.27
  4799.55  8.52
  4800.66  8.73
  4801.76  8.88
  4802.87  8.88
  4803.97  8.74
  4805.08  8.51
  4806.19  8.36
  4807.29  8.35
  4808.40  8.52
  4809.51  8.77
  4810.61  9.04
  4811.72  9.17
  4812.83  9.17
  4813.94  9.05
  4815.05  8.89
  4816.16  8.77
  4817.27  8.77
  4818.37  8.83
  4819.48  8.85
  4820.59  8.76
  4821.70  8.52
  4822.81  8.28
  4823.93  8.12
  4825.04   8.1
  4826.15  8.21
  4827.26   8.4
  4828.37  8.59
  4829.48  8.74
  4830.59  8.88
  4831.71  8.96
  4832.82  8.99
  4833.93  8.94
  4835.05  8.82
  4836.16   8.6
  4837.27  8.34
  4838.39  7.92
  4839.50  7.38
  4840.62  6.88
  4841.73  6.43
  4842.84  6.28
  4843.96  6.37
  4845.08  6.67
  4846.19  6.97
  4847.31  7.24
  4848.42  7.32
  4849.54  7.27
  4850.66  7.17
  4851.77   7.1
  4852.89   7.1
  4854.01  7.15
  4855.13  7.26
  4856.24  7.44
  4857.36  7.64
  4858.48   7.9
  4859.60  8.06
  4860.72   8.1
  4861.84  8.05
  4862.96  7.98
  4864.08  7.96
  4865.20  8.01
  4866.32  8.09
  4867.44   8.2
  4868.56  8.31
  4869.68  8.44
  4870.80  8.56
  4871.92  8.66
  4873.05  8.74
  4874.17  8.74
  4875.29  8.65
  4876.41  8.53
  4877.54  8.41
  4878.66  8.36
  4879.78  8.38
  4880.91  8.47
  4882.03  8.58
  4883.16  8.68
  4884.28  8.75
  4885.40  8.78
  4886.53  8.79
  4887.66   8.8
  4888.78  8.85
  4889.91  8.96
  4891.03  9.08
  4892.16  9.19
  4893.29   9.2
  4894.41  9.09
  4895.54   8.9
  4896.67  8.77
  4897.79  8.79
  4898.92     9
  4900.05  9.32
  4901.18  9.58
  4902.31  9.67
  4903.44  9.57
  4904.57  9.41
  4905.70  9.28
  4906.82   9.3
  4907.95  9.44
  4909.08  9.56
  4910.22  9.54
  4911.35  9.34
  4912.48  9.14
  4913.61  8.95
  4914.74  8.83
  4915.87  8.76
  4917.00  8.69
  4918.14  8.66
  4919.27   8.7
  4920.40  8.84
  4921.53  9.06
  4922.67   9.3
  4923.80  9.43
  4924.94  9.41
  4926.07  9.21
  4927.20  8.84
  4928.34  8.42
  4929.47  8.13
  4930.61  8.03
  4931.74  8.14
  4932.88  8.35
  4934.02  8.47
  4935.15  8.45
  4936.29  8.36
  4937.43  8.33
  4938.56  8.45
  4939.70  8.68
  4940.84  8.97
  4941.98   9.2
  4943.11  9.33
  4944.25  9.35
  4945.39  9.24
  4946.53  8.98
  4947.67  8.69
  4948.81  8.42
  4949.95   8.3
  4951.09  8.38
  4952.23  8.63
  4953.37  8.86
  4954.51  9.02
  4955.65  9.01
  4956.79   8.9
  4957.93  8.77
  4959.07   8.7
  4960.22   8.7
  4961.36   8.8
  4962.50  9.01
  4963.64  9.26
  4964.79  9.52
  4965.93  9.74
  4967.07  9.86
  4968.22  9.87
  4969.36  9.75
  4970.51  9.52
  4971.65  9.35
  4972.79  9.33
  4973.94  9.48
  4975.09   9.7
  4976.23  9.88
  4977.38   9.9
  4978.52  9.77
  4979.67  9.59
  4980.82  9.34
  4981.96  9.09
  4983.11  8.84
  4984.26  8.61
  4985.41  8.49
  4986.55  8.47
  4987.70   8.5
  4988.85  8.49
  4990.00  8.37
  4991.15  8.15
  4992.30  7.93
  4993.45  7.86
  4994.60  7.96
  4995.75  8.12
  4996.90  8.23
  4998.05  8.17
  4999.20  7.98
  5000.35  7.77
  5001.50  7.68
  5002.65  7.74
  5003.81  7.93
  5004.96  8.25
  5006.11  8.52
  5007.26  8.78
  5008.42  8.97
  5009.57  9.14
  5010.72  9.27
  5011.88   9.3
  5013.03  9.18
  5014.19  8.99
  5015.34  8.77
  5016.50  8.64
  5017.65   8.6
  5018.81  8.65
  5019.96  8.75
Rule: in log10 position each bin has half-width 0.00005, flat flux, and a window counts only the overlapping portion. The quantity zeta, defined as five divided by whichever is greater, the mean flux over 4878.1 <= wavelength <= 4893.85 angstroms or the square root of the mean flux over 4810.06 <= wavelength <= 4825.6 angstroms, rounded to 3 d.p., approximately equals 0.570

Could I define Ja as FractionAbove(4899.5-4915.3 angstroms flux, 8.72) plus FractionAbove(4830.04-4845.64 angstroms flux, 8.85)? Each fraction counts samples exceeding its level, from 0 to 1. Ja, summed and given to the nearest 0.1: 1.3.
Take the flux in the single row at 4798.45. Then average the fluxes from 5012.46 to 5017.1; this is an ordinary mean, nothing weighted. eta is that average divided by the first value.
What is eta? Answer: 1.08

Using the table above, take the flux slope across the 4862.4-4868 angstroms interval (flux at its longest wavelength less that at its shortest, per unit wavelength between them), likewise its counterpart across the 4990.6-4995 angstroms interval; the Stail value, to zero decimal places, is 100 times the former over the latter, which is -89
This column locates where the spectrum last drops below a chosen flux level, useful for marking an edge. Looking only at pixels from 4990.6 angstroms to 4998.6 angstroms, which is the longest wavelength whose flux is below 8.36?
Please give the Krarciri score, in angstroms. 4998.05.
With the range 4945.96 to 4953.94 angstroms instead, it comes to 4949.95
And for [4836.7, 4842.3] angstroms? 4841.73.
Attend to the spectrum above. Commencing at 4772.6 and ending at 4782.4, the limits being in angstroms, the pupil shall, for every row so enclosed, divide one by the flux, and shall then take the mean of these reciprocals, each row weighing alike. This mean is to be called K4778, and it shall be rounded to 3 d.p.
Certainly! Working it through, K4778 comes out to 0.109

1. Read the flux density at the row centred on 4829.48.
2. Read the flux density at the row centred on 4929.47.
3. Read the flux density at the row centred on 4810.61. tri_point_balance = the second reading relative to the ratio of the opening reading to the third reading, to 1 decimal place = 8.4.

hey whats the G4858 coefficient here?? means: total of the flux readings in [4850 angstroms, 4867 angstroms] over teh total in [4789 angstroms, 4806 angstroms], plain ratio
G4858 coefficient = 0.90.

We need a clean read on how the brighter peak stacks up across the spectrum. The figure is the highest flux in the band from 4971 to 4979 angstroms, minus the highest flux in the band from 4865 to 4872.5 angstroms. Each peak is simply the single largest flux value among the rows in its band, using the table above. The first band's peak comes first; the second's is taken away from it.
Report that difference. 1.2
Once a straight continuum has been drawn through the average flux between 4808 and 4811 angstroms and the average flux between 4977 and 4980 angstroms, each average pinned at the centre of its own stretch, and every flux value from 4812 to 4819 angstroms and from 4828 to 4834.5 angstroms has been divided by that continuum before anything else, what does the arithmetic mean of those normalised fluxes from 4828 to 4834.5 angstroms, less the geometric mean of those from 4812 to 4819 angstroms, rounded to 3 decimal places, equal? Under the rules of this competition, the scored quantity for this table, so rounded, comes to -0.017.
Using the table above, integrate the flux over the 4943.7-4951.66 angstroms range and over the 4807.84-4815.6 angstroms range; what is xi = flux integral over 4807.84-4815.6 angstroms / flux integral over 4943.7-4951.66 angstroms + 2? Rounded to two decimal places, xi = 2.99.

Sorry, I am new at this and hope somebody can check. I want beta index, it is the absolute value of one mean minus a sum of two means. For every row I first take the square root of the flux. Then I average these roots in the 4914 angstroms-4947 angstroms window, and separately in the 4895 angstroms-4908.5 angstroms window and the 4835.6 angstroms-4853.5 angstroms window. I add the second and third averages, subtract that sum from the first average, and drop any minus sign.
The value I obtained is 2.76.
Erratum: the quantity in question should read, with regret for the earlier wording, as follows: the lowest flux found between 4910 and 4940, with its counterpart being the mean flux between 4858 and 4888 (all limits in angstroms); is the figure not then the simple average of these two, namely 8.2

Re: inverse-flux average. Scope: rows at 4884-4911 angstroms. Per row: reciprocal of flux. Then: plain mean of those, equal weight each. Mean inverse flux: 0.109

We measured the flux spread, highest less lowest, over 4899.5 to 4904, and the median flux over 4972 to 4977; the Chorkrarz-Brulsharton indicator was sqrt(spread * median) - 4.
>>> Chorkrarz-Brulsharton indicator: -2.2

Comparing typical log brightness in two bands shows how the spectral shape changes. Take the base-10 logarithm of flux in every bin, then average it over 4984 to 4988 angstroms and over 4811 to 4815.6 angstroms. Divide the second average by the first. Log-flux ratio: 1.03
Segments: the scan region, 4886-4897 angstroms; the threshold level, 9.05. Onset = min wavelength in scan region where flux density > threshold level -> 4891.03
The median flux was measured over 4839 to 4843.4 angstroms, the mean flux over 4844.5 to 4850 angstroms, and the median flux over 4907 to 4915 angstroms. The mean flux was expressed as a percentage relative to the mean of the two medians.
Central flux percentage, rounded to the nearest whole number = 89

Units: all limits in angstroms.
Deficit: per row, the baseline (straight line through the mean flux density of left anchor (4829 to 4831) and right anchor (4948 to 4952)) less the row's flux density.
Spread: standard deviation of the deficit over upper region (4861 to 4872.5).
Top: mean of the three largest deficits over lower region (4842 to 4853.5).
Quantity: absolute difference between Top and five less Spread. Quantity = 2.4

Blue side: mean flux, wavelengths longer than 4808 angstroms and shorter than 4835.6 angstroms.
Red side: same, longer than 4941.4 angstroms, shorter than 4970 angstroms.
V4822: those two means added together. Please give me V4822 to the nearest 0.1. 17.8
